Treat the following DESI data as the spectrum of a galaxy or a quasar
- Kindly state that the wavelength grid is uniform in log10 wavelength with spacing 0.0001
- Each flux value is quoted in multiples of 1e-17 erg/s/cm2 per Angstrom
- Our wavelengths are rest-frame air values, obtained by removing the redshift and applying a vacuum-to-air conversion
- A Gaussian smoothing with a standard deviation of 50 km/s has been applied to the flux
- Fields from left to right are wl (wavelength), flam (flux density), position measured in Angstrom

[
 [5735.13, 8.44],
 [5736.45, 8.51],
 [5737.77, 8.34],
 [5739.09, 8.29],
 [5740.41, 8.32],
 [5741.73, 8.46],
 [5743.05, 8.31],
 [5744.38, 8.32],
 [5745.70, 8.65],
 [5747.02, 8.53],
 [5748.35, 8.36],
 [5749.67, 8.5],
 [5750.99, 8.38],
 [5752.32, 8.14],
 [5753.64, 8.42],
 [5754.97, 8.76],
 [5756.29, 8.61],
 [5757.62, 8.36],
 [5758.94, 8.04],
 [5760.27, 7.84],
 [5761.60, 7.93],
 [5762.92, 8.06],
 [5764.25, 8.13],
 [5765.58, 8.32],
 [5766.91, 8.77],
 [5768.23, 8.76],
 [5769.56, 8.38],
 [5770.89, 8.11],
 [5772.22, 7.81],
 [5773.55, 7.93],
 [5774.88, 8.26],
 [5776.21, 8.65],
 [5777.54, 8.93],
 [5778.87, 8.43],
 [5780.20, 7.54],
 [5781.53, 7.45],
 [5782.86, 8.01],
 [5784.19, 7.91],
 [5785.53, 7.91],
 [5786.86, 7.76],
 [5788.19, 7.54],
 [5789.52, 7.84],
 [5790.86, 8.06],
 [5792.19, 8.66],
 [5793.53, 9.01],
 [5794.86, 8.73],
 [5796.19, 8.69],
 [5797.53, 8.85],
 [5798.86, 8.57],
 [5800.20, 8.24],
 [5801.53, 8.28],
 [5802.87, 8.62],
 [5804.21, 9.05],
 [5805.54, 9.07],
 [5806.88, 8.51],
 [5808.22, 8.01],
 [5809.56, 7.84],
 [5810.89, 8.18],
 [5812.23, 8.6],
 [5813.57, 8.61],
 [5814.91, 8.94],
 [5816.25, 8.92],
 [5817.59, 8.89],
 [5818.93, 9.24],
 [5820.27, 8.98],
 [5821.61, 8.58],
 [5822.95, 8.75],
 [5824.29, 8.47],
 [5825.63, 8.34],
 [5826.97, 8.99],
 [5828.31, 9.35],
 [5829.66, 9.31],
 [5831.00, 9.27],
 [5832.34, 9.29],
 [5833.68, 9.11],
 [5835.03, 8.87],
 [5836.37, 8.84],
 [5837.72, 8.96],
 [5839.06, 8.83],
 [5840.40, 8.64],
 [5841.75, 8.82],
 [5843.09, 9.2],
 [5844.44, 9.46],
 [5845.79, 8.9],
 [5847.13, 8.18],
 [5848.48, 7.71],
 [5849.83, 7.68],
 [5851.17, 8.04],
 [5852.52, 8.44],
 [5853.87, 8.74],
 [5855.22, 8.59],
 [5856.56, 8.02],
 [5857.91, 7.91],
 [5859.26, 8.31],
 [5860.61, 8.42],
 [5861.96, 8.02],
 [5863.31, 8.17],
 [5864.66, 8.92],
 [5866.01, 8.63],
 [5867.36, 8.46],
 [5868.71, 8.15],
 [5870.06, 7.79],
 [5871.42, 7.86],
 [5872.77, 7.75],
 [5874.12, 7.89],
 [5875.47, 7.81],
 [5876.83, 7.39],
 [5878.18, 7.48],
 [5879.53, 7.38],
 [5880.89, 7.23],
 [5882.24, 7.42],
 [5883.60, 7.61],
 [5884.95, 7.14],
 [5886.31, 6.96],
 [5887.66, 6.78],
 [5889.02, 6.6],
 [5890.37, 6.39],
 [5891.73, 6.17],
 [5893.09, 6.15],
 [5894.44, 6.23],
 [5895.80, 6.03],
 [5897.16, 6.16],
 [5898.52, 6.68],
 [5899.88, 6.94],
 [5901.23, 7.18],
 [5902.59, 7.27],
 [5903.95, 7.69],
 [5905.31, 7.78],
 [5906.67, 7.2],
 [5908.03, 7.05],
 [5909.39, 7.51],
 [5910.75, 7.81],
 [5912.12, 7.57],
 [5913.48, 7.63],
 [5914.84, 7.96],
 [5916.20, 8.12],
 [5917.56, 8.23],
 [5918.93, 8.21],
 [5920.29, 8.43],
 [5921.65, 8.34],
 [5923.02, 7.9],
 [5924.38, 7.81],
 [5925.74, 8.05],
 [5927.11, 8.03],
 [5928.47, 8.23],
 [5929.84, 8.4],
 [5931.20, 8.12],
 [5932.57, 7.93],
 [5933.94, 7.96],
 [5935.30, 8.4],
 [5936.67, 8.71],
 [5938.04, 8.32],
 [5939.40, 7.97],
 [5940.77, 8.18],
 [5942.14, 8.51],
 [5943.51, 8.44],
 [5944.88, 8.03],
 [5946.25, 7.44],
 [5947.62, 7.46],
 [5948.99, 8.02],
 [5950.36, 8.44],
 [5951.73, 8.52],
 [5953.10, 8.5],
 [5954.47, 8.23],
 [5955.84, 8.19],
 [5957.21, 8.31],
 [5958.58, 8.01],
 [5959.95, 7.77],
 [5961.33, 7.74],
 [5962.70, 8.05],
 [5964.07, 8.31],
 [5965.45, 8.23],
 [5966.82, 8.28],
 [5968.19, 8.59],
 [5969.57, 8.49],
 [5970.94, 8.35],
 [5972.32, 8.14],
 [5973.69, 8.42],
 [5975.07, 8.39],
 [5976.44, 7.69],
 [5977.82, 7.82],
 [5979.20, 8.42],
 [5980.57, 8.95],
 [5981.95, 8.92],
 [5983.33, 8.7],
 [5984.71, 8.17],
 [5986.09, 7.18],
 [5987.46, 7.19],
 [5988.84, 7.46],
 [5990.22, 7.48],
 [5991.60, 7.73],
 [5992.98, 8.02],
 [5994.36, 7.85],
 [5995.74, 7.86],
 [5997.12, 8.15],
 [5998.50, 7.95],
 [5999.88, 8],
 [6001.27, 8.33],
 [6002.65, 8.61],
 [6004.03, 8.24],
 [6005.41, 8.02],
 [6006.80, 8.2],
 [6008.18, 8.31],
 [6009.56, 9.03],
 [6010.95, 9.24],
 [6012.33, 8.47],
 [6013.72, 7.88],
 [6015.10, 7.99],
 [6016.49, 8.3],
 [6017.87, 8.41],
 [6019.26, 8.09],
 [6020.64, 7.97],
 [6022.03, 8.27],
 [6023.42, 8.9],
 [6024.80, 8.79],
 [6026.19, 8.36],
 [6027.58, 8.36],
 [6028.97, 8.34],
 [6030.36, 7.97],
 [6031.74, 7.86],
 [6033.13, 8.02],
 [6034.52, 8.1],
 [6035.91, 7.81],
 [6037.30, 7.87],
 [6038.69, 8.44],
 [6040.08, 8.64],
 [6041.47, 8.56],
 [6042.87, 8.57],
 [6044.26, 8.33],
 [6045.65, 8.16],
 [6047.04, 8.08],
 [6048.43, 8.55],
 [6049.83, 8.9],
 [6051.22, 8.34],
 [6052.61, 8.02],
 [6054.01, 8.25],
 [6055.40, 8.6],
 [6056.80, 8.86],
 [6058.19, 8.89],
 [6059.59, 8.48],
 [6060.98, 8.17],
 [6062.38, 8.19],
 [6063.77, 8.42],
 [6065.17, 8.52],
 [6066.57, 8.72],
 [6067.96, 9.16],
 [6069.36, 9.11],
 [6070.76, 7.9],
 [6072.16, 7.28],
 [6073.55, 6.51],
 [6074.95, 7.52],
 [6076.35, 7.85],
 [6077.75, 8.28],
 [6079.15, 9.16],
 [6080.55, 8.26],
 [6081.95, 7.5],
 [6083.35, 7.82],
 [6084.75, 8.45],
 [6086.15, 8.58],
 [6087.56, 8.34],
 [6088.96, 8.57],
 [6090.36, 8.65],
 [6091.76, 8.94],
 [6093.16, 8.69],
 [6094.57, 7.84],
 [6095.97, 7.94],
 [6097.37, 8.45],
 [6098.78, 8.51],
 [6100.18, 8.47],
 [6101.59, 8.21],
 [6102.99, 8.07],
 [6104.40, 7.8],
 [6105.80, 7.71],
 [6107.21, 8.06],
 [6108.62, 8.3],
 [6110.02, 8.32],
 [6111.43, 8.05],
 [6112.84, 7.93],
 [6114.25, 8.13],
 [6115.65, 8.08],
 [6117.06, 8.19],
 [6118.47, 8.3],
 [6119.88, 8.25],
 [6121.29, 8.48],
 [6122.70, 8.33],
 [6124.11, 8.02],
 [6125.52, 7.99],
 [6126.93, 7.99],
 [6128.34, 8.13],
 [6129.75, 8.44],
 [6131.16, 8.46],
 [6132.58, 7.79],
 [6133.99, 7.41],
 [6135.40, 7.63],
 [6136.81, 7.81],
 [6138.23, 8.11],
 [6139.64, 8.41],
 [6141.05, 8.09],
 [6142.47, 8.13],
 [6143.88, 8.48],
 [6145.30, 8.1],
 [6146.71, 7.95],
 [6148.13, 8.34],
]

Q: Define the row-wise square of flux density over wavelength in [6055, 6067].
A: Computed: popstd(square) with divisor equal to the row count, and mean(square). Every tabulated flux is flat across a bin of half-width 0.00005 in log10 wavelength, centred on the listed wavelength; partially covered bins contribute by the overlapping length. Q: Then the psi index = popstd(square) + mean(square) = 77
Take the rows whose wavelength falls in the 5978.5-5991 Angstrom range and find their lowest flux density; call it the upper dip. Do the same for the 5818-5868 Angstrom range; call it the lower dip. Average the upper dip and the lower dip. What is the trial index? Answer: 7.4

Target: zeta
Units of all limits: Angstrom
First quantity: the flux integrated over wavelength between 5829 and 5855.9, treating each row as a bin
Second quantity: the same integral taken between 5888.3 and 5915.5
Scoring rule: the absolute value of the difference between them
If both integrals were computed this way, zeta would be 45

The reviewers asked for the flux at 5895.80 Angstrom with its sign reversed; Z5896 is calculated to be -6.0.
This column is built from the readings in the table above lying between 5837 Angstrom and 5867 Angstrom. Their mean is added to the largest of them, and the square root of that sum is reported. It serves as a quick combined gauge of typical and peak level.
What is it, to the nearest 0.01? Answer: 4.24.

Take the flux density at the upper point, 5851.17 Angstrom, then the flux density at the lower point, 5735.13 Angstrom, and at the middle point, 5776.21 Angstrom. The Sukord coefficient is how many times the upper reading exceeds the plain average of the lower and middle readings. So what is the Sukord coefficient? 0.94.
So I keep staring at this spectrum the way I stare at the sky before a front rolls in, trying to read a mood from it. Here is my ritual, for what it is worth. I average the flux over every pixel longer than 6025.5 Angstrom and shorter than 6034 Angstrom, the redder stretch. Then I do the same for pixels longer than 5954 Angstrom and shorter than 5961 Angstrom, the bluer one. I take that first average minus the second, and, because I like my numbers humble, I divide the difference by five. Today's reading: 0.01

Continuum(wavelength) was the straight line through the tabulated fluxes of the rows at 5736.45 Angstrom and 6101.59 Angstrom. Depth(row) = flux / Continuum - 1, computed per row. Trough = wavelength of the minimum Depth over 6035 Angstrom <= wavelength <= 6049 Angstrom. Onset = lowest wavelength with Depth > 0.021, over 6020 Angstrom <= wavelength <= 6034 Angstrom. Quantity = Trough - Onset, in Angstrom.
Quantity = 12.5 Angstrom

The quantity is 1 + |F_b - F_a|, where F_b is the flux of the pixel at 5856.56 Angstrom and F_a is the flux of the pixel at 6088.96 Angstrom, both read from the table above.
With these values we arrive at 1.55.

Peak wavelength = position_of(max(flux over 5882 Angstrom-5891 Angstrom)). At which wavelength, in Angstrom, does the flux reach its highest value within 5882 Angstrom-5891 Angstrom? 5883.60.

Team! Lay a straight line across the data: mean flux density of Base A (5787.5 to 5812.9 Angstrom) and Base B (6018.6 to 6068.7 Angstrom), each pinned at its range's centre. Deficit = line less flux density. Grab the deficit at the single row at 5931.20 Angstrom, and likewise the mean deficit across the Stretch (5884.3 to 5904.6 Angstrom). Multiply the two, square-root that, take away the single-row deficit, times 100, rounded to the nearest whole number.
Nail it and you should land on 42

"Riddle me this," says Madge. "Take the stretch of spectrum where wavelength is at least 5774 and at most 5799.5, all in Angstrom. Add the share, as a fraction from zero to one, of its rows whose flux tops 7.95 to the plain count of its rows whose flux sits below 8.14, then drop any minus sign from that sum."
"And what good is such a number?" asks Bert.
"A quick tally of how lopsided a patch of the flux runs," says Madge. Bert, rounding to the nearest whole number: 10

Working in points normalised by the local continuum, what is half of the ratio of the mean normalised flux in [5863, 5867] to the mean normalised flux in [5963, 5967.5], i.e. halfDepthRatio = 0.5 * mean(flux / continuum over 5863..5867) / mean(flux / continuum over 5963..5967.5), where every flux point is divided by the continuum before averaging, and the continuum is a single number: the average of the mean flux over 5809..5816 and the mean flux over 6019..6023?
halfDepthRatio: 0.52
